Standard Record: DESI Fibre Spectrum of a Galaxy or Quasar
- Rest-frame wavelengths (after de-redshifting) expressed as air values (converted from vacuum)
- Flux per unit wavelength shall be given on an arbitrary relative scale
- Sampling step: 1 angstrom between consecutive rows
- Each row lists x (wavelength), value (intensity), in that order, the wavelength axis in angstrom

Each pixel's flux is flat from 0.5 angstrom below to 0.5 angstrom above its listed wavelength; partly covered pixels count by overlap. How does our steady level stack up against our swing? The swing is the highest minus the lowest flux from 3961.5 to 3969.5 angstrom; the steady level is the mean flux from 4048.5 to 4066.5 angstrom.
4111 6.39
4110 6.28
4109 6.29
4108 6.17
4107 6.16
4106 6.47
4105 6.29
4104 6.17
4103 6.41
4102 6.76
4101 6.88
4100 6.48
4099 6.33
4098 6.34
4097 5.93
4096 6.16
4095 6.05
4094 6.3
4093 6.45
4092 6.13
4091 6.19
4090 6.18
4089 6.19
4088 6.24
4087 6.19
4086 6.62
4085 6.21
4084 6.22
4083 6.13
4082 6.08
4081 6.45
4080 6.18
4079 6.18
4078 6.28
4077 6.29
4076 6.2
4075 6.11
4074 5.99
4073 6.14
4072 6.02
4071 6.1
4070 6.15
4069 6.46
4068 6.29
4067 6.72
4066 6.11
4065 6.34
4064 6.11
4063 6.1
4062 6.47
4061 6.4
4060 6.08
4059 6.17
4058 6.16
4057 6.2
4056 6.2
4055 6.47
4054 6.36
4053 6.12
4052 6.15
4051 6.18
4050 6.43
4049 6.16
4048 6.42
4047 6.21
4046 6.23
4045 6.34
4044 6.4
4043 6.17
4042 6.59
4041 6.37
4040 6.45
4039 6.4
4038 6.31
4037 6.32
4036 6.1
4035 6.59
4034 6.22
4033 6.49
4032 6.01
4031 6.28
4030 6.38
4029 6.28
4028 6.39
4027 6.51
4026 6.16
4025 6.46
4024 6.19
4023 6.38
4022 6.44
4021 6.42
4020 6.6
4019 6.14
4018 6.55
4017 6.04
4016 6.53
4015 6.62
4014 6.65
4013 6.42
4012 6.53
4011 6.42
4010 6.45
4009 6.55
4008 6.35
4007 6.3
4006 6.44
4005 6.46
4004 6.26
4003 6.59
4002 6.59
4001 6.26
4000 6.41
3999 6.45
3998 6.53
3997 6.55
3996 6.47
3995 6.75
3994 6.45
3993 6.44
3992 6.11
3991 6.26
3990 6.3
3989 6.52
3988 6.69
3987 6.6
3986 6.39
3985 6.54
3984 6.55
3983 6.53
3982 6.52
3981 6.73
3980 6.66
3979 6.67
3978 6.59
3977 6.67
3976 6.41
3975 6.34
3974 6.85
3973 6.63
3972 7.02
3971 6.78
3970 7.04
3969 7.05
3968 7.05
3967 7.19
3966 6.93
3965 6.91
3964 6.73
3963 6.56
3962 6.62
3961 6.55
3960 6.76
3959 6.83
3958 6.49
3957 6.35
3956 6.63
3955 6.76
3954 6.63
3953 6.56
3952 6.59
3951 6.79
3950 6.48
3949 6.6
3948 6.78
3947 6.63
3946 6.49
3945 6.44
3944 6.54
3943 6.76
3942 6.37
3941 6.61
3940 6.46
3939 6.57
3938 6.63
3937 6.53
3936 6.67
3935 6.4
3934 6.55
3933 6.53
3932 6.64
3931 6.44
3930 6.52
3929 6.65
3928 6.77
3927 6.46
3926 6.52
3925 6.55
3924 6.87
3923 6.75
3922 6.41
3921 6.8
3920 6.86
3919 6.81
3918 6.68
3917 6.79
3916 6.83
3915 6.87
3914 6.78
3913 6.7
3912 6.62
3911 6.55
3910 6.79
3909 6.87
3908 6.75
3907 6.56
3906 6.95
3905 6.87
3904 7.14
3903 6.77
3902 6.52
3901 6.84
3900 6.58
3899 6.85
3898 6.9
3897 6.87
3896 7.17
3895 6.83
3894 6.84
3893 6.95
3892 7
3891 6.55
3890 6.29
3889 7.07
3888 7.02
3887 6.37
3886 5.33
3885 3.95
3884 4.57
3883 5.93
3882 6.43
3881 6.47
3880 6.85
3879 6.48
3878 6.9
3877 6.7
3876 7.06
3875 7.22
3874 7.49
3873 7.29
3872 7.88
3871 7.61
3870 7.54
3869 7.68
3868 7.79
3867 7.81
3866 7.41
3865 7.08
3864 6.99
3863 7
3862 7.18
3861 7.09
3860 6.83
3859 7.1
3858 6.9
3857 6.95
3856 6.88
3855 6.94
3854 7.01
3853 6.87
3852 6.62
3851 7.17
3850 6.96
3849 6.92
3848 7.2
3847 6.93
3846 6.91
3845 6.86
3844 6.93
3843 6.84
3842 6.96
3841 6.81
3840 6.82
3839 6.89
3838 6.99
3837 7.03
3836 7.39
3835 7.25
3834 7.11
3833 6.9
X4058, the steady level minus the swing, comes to 5.60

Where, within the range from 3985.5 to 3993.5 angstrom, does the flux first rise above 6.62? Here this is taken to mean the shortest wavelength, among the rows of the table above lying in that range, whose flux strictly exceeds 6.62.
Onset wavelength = 3988 angstrom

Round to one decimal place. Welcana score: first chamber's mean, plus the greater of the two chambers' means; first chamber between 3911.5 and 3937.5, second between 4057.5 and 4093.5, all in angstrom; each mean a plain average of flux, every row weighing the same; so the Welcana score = 13.3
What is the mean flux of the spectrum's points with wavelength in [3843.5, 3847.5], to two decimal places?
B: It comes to 6.91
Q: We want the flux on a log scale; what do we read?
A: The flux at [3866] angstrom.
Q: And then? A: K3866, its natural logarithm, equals 2.00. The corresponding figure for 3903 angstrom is 1.91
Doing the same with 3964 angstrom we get 1.91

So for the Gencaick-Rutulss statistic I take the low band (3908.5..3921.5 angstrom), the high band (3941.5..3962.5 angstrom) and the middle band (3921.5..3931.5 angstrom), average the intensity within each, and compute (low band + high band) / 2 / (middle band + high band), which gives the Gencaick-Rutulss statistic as 0.51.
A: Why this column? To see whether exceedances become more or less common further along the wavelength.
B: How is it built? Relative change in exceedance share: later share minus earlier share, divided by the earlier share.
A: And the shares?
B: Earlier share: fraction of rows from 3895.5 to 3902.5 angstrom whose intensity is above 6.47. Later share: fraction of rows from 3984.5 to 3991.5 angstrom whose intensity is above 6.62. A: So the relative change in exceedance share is -0.86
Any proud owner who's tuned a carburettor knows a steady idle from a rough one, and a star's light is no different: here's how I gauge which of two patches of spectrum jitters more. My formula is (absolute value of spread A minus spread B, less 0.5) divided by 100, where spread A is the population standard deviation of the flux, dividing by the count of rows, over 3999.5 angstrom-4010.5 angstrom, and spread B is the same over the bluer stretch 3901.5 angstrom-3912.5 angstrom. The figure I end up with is -0.0043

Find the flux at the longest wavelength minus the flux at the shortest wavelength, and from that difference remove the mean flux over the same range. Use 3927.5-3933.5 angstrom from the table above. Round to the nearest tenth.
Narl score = -6.8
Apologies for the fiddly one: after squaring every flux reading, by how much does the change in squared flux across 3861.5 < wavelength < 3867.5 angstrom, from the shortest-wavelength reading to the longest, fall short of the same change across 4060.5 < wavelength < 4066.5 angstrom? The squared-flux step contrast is -13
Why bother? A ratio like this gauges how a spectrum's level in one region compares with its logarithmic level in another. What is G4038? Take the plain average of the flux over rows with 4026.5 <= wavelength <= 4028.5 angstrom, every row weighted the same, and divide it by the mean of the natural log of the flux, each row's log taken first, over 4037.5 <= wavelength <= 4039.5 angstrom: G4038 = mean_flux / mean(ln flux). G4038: 3.49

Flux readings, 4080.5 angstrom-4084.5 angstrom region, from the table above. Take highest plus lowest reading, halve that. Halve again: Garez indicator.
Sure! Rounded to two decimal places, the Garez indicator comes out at 3.13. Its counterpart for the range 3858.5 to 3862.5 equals 3.50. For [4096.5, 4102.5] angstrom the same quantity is 3.20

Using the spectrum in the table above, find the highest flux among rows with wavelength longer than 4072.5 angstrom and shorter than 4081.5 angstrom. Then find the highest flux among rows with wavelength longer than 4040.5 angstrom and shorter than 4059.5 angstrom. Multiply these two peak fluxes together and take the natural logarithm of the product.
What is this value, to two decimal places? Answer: 3.75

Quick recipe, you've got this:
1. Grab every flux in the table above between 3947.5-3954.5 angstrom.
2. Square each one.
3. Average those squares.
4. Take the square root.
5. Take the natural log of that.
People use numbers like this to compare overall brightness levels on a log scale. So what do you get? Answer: 1.89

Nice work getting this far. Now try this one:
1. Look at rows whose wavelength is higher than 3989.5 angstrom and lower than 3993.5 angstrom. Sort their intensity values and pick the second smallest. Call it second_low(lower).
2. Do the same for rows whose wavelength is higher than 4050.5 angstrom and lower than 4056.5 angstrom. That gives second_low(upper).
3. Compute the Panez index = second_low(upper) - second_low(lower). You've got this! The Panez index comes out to -0.1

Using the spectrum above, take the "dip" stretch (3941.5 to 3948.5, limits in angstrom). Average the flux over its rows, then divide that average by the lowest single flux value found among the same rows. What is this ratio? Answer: 1.03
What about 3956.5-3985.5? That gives 1.06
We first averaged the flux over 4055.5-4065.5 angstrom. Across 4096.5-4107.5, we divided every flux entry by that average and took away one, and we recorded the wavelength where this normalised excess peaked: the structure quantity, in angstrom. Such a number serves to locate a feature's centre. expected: 4101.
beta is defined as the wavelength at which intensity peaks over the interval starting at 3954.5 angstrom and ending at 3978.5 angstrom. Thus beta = 3967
